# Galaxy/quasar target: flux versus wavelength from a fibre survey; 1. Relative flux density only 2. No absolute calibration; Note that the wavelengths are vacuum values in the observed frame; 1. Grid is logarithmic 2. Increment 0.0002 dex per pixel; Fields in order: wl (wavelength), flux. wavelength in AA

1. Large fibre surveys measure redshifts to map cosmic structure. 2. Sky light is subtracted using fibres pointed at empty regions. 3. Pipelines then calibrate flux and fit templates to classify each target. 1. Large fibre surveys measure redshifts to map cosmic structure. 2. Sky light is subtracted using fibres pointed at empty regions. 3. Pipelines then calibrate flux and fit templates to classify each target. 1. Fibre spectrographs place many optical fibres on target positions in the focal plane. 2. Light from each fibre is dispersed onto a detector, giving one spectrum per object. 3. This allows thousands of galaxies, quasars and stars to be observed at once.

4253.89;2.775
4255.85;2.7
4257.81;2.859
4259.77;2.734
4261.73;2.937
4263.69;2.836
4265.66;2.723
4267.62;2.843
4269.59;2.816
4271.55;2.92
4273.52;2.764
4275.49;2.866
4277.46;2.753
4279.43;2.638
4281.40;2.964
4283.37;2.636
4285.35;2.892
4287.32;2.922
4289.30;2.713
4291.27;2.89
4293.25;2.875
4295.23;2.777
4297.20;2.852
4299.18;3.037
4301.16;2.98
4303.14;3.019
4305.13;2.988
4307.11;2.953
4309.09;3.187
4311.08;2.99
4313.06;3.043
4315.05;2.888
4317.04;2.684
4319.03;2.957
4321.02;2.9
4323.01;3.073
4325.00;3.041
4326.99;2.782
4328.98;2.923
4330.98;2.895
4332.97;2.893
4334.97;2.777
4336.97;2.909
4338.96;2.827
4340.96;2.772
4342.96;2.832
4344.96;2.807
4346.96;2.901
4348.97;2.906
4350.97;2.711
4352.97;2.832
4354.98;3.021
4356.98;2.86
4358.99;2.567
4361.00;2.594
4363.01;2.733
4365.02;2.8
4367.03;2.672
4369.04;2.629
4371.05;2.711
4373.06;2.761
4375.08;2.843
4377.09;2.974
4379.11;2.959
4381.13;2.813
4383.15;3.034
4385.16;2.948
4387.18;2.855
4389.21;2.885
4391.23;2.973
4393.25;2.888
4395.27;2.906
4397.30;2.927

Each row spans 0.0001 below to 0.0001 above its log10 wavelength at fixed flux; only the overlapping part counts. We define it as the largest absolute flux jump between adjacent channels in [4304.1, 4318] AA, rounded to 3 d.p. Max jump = 0.234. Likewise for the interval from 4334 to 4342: 0.132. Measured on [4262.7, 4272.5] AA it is 0.120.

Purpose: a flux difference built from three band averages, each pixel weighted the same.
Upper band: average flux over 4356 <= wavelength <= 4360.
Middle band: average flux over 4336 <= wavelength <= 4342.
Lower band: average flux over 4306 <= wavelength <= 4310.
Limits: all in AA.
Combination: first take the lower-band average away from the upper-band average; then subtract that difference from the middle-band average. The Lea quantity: 3.2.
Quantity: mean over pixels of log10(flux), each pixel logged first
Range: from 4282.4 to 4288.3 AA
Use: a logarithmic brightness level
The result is 0.449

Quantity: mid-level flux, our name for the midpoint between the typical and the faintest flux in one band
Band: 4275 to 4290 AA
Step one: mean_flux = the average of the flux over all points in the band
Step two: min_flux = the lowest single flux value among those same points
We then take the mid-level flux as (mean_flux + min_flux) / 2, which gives 2.72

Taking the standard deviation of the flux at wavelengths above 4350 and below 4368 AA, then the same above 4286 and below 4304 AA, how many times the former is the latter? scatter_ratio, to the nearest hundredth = 0.76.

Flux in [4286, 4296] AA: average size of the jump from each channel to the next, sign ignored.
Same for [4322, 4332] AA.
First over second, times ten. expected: 11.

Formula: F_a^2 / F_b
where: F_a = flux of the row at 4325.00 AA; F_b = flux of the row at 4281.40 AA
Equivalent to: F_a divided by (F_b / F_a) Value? 3.1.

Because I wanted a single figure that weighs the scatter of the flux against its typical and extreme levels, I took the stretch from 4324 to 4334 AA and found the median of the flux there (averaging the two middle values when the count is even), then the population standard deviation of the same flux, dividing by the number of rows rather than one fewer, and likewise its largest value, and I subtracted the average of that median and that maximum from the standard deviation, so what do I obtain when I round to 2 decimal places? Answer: -2.89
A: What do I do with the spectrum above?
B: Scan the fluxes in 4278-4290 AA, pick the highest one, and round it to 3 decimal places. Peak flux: 2.964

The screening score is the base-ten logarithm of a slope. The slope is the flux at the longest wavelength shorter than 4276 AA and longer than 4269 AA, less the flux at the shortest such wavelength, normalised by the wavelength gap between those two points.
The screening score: -2.07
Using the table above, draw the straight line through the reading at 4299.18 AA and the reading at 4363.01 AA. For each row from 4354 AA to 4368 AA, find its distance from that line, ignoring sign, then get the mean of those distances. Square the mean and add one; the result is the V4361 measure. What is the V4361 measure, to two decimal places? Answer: 1.01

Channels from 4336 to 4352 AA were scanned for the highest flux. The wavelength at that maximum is 4336.97 AA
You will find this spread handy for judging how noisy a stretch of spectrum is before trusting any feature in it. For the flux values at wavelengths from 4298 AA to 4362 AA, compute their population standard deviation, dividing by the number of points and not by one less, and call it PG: 0.14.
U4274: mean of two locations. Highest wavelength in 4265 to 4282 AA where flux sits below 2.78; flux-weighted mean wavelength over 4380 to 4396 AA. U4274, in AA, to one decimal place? 4333.8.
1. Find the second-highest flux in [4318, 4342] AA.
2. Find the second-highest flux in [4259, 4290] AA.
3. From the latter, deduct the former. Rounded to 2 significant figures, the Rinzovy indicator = -0.10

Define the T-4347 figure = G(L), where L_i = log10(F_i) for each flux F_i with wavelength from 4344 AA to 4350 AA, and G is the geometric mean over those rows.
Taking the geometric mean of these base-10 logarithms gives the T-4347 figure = 0.458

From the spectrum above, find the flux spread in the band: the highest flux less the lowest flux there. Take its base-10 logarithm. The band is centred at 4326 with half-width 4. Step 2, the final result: -0.536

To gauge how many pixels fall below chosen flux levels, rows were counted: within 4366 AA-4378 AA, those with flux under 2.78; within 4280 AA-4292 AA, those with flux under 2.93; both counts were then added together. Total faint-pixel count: 9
